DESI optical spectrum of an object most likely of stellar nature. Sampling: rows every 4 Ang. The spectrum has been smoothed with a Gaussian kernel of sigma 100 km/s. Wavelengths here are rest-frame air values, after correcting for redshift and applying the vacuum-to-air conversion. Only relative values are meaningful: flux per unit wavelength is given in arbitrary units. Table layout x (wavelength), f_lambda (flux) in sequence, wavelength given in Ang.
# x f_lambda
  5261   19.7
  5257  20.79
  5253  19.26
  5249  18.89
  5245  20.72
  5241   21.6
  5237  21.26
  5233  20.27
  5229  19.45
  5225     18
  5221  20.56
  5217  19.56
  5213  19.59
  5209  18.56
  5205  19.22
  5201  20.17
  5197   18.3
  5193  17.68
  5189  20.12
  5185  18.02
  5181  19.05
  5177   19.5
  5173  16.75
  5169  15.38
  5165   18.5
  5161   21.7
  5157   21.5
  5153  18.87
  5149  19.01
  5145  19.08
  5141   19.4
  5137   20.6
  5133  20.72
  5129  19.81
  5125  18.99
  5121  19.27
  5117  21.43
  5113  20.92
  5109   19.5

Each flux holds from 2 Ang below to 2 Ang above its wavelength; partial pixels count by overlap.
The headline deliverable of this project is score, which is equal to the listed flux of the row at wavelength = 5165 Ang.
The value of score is 18.5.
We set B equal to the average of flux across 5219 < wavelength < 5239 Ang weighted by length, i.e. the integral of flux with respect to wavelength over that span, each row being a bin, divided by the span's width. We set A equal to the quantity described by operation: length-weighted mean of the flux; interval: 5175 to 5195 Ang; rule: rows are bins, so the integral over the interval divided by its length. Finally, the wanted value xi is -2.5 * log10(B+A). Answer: -3.97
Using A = 18.9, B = 19.9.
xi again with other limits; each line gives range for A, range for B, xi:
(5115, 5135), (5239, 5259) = -4.01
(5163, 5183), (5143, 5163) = -3.95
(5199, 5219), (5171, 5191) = -3.95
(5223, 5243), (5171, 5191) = -3.97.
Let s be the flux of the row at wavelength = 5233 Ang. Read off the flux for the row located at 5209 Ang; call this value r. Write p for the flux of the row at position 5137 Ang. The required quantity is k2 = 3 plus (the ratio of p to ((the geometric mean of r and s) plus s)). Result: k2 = 3.519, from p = 20.6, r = 18.56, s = 20.27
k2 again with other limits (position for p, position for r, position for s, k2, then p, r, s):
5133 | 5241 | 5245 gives 3.495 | 20.72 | 21.6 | 20.72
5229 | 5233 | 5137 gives 3.474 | 19.45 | 20.27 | 20.6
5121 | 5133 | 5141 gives 3.488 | 19.27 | 20.72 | 19.4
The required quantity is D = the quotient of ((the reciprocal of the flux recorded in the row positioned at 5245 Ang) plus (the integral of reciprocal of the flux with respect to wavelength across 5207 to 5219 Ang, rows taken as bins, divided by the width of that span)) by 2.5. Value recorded 0.0401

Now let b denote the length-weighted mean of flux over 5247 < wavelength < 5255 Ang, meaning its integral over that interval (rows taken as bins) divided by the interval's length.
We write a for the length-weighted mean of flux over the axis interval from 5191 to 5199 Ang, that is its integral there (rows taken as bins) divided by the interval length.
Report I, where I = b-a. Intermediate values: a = 18.0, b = 19.1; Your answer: 1.1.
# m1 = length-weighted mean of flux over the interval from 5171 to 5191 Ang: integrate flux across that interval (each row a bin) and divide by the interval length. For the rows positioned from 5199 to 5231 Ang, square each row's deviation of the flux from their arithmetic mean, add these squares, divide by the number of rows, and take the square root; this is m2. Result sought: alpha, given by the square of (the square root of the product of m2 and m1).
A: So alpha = 14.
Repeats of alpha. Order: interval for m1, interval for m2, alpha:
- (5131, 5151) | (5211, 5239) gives 19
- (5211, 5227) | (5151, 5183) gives 39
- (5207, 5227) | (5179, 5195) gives 18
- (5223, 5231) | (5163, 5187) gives 26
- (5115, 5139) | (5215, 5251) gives 22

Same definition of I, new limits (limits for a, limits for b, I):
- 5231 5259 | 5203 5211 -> -1.5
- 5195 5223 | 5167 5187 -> -1.7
